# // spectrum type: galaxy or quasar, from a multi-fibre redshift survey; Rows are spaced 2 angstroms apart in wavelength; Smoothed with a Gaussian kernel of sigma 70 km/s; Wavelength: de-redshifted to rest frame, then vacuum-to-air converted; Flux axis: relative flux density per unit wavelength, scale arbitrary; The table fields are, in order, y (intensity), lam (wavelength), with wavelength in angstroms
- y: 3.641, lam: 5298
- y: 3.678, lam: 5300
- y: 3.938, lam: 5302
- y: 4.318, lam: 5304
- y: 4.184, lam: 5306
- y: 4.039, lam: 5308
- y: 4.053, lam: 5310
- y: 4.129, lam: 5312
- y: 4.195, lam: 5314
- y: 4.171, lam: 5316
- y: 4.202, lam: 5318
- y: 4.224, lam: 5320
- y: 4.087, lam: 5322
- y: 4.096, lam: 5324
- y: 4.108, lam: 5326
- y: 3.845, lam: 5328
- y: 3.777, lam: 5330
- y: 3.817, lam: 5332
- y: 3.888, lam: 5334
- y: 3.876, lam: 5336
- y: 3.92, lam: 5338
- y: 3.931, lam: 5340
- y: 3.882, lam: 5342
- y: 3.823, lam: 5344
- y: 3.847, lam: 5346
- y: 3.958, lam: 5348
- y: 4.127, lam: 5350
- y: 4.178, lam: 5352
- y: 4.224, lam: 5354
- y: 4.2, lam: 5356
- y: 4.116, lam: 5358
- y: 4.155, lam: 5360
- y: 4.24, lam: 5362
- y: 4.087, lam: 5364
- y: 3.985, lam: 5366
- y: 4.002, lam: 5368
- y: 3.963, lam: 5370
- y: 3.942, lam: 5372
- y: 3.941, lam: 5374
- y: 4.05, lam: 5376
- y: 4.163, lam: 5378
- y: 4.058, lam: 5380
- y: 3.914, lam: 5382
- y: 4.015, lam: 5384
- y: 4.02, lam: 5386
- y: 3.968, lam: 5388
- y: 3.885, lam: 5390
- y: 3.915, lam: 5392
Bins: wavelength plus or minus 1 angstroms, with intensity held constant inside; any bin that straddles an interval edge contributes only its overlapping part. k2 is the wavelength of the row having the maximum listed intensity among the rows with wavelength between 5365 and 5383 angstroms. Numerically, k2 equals 5378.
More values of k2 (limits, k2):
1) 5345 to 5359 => 5354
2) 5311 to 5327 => 5320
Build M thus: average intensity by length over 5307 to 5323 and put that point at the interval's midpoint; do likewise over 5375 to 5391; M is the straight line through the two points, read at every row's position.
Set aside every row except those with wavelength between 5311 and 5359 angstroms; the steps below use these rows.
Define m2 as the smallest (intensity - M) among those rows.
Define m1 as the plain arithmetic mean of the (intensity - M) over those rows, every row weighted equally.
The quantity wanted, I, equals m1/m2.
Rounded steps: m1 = -0.07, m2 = -0.33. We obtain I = 0.2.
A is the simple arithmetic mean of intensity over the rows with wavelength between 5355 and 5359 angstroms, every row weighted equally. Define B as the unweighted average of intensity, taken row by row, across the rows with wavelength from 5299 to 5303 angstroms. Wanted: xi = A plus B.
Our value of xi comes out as 7.97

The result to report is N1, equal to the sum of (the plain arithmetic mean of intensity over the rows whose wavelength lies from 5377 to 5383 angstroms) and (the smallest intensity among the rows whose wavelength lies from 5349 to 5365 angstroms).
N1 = 8.13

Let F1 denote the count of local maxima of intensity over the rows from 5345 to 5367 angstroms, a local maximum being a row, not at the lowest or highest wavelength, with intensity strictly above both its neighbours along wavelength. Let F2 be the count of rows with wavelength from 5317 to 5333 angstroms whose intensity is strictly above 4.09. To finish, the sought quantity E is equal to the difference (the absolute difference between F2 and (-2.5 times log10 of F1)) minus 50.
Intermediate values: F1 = 2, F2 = 4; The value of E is -45.2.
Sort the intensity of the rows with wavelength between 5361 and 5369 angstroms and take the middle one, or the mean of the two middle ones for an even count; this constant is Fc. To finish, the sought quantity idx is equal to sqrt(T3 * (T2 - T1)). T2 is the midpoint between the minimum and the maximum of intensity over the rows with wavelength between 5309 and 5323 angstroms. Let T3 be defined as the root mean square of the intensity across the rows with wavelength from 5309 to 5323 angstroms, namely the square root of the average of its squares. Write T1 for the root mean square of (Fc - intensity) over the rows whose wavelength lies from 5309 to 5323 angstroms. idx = 4.08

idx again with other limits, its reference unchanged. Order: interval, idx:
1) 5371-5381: 4.00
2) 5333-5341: 3.83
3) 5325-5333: 3.81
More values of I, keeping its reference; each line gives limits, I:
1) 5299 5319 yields 0.1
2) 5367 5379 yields 0.2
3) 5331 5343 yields 0.7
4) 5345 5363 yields -0.2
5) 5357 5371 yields -0.5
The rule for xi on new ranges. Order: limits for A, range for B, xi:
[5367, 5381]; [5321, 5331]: 8.00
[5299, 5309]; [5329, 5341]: 7.90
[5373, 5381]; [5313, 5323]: 8.23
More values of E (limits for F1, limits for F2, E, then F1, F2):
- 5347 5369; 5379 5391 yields -49.2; 2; 0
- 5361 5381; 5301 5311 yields -47.2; 2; 2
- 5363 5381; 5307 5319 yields -45.2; 2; 4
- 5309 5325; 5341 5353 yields -47.2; 2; 2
